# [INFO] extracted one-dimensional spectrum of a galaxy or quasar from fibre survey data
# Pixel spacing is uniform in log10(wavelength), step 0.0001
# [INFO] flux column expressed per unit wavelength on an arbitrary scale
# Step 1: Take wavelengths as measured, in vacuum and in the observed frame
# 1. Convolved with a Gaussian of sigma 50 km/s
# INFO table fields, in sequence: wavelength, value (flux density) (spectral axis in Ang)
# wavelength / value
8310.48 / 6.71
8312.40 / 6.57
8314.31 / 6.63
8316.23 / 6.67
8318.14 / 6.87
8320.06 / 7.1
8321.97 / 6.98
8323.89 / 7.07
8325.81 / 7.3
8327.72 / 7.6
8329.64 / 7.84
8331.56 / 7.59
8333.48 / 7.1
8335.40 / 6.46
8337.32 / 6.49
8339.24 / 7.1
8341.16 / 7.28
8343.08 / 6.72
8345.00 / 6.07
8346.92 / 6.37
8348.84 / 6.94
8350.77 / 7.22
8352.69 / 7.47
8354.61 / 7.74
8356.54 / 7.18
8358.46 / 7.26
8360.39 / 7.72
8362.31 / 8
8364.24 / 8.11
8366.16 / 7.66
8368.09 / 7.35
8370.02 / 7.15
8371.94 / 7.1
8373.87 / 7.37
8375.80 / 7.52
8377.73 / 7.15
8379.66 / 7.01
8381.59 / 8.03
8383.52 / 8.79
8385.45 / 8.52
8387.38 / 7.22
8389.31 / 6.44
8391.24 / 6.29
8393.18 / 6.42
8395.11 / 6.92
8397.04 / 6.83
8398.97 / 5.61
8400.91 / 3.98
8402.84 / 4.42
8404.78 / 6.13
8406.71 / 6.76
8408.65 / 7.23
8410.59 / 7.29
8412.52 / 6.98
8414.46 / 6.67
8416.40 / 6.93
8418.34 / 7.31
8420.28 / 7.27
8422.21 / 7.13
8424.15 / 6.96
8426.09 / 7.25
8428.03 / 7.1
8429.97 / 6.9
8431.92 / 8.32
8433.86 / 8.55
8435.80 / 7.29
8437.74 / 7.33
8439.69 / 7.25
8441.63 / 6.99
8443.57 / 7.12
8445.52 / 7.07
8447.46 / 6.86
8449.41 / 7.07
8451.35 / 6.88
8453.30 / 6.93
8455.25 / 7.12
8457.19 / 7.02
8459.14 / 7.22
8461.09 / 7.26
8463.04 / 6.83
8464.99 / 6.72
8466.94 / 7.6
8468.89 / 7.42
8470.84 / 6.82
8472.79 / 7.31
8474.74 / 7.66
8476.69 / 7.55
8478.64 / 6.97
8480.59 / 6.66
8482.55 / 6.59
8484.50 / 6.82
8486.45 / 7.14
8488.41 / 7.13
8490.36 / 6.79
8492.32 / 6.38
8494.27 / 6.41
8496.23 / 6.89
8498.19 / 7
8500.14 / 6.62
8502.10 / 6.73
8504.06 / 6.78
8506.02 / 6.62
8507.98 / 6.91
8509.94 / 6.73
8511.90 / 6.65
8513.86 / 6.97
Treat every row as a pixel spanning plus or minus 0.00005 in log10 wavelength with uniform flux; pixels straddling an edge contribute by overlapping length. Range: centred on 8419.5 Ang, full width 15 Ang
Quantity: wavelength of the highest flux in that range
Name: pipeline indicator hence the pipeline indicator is 8418.34 Ang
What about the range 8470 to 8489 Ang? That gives 8474.74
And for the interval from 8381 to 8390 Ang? 8383.52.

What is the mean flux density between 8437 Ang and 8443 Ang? 7.2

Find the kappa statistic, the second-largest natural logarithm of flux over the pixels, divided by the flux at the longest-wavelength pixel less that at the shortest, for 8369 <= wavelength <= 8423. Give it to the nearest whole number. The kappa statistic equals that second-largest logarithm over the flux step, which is -107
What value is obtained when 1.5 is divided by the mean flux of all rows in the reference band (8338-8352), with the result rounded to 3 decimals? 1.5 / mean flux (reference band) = 0.220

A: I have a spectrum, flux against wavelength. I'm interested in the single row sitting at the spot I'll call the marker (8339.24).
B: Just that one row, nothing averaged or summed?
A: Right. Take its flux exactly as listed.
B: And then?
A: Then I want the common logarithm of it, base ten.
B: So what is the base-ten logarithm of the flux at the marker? 0.851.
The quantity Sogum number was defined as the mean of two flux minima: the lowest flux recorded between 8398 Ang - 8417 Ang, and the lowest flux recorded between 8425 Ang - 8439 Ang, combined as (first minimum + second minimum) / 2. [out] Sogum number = 5.44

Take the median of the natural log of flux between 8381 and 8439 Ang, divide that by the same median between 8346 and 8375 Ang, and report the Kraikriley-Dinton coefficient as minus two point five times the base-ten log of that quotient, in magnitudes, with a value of 0.024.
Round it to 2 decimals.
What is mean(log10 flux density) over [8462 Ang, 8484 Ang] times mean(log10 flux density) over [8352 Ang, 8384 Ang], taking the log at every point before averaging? 0.75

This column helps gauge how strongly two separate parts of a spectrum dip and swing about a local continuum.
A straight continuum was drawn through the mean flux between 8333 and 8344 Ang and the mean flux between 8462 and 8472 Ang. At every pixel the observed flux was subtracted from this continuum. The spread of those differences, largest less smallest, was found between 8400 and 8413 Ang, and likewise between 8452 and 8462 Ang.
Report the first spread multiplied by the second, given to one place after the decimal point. 1.0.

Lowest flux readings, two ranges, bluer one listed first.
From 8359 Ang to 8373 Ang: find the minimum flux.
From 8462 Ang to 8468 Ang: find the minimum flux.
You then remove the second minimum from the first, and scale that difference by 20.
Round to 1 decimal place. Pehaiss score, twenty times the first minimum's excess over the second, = 7.6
